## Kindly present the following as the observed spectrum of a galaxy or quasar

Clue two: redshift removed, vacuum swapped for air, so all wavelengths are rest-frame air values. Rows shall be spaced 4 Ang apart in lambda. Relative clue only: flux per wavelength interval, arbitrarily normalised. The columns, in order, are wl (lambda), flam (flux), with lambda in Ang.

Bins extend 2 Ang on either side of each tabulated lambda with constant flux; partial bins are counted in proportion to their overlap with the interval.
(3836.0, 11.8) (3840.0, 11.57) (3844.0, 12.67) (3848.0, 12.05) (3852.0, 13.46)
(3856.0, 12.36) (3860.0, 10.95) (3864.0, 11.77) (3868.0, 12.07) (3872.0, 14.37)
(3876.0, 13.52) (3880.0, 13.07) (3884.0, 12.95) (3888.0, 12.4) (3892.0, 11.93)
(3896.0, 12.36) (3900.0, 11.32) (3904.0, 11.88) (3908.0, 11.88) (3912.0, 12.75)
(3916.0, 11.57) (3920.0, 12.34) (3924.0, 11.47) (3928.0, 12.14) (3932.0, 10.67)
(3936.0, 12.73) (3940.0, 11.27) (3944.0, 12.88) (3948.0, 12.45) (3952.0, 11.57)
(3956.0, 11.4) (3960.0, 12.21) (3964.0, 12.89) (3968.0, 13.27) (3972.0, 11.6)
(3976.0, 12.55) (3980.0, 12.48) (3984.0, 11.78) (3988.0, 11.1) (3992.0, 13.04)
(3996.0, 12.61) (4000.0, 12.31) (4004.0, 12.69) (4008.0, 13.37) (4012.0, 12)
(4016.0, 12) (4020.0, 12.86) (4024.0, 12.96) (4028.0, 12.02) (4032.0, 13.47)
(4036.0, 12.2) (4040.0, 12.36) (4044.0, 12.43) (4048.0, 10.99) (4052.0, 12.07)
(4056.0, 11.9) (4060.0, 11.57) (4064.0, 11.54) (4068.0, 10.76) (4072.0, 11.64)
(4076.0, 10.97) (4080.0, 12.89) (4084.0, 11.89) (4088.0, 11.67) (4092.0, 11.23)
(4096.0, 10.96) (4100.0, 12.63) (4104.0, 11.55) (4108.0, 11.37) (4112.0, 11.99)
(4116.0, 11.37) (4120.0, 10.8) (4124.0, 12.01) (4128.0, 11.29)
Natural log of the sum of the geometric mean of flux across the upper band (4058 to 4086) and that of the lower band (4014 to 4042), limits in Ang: 3.18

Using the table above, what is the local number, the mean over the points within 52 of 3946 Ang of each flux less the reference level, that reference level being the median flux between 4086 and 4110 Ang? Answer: 0.6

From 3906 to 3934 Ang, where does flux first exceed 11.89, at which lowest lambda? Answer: 3912.0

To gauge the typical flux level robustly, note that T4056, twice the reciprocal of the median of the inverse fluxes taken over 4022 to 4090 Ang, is 23.8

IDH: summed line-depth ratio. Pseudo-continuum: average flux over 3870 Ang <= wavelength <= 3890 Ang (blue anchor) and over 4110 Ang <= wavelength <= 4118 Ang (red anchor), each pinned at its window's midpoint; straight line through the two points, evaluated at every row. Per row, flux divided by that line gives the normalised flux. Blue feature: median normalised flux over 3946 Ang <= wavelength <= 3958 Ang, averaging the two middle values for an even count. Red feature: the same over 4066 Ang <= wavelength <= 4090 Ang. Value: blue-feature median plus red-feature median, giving 1.88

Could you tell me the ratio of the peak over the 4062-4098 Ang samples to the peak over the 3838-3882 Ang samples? 0.90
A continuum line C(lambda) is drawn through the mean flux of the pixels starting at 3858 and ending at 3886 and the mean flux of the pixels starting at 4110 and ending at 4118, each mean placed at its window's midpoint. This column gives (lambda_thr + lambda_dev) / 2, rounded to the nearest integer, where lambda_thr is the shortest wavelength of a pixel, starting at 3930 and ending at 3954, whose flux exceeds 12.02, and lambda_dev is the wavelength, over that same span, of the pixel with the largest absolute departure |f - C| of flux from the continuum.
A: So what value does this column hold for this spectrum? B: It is 3934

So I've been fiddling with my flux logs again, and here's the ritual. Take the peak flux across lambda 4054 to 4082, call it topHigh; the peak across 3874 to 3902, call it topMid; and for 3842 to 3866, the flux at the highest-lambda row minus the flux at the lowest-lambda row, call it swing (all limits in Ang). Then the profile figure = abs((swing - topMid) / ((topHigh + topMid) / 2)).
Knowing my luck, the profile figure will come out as 1.09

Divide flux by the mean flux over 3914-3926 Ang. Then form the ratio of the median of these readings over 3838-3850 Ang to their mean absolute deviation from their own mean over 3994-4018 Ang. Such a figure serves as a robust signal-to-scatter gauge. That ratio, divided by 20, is 1.53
